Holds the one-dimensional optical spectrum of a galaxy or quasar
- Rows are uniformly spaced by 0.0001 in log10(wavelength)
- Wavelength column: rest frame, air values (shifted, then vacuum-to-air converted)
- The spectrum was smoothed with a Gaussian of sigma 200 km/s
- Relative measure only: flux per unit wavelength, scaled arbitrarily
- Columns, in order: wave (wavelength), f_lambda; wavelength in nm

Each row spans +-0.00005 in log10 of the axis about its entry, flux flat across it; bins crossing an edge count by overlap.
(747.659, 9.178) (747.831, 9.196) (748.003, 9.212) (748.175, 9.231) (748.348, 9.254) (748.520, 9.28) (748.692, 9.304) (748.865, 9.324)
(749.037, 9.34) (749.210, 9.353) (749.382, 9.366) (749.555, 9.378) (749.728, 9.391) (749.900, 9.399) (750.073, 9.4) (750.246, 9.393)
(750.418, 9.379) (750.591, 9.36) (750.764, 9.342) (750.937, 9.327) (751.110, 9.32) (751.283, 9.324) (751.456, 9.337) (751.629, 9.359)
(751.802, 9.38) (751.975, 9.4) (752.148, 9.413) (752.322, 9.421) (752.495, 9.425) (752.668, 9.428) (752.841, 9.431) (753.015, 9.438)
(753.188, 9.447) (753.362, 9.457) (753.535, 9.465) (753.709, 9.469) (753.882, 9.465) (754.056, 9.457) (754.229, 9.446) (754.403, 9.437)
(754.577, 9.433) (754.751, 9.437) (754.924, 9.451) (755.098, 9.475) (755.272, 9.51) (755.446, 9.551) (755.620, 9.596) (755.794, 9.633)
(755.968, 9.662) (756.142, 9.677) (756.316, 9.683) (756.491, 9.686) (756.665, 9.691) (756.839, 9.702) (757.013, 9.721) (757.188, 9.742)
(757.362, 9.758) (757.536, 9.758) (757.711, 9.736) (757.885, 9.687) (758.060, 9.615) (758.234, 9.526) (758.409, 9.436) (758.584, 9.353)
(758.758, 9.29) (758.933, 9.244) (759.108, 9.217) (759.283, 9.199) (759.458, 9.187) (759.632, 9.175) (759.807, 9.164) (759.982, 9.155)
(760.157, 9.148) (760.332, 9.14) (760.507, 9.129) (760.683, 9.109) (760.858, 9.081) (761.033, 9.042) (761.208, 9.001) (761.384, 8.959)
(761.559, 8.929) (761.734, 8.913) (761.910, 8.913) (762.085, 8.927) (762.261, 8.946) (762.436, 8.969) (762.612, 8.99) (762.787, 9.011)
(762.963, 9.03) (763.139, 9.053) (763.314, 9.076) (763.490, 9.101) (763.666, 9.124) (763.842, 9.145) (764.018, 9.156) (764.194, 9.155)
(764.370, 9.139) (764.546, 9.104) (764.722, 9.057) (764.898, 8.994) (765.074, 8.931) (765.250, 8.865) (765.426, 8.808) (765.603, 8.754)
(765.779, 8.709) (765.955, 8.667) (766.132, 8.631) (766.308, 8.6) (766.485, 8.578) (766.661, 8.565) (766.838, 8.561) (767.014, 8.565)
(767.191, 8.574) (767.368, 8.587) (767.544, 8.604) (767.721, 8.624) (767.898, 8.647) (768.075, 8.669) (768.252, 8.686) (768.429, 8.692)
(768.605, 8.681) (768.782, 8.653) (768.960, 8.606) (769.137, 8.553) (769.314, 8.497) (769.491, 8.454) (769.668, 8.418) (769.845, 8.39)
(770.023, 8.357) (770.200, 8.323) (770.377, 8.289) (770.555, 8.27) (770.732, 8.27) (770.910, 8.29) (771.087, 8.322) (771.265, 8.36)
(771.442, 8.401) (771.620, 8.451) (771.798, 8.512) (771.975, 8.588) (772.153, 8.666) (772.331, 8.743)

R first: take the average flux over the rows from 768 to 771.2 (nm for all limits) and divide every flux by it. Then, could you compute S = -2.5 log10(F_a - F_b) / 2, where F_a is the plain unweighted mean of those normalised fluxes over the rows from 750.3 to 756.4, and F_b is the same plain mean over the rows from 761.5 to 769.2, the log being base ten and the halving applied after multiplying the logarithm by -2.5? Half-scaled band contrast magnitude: 1.42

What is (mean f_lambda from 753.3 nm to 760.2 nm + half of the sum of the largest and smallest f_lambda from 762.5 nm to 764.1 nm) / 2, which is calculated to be 9.28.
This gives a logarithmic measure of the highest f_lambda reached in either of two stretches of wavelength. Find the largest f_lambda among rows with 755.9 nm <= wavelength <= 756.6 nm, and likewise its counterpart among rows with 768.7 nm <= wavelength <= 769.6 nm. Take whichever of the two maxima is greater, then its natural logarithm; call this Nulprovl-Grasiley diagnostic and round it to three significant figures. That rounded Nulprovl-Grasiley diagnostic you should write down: 2.27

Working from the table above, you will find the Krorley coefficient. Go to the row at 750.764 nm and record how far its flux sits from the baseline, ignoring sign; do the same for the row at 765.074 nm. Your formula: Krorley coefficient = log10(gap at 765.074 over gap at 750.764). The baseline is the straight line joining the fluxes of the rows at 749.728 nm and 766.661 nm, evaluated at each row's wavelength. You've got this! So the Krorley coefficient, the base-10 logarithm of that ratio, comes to 2.3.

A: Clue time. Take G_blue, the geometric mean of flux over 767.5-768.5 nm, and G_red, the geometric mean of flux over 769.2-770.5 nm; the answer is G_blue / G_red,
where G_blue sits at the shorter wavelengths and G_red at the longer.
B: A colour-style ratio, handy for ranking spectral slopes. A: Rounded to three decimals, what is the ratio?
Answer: 1.031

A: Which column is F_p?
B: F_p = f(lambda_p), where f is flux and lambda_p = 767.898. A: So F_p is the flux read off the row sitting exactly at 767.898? 8.647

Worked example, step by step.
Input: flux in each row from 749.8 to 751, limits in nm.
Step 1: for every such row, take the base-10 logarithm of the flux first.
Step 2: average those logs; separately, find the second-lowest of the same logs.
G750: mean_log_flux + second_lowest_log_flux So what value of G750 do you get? 1.94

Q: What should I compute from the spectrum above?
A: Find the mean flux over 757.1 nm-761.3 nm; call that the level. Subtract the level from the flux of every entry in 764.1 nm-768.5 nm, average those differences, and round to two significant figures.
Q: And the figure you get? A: -0.58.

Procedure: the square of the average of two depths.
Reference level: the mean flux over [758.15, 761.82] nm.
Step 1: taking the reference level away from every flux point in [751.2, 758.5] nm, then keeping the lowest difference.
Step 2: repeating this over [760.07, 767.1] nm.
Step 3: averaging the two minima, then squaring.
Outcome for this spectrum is 0.048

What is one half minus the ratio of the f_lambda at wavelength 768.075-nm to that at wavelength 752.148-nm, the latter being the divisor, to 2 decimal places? -0.42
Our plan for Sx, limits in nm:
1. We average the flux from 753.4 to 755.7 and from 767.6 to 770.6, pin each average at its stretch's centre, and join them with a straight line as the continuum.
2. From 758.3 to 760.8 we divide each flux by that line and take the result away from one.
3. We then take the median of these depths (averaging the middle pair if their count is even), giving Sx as -0.0043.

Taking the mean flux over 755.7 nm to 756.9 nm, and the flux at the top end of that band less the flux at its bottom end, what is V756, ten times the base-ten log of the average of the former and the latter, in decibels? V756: 6.88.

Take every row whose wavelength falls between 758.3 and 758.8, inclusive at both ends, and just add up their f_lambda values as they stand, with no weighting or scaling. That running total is 28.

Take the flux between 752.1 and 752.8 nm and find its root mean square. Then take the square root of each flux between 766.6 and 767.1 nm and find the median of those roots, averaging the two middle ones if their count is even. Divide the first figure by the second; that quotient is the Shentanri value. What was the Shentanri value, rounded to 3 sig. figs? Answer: 3.22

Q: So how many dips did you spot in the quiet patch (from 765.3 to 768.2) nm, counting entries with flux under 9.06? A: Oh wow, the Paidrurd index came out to 16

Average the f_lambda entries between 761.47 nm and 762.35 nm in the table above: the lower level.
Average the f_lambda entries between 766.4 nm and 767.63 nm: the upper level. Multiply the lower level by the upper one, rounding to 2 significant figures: 77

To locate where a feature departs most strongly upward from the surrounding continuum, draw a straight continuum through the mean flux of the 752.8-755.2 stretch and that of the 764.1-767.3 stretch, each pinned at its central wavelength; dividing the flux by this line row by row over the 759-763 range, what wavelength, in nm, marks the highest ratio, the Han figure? 762.963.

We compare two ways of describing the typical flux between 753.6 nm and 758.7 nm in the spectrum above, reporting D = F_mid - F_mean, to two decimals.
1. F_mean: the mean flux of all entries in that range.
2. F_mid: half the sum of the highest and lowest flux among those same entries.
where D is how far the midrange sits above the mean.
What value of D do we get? -0.02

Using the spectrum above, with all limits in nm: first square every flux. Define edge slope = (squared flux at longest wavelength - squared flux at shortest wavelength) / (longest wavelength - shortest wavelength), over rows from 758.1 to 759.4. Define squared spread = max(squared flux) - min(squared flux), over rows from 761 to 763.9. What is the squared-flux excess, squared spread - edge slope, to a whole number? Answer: 10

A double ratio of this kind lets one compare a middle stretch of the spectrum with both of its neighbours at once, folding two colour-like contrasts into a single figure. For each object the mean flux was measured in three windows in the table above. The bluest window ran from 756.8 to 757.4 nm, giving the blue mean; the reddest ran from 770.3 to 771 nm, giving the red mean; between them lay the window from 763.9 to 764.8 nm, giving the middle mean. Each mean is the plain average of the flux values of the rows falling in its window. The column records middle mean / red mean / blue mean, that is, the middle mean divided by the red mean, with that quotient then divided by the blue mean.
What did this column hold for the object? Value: 0.113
